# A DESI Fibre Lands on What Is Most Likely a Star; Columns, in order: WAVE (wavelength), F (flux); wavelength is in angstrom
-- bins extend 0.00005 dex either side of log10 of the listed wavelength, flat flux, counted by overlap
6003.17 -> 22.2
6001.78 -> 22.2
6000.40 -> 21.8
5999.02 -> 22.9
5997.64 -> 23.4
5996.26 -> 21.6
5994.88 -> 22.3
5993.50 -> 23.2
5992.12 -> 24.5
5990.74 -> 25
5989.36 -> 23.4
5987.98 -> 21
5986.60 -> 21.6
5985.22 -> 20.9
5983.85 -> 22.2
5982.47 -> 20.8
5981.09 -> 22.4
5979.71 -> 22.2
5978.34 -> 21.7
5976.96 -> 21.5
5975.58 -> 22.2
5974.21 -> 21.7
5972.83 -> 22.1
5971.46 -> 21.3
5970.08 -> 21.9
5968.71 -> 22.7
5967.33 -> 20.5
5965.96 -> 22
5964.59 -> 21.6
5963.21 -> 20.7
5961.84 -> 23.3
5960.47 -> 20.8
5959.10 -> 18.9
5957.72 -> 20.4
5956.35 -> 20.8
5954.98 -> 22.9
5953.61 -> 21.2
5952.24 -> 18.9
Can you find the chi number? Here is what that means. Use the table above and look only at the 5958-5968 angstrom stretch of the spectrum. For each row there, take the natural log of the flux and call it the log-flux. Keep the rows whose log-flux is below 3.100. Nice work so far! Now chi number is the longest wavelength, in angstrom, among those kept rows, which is 5967.33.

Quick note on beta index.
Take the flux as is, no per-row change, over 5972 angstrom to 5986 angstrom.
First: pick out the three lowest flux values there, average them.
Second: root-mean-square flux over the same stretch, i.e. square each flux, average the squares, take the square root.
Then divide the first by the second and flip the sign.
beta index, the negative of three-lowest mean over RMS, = -0.967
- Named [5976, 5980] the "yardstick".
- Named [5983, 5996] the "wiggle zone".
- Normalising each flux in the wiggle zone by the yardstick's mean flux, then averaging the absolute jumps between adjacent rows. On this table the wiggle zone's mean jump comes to 0.053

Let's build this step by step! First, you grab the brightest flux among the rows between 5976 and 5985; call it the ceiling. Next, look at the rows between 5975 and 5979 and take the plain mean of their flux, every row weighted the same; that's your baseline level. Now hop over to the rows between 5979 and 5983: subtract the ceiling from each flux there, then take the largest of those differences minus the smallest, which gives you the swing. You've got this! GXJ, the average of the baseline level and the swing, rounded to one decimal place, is 11.7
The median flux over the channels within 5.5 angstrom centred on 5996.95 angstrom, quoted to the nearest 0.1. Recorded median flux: 22.6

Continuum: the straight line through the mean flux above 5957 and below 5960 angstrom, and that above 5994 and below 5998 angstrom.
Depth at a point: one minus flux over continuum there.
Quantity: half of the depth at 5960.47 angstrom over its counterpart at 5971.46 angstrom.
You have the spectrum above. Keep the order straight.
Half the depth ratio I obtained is 0.75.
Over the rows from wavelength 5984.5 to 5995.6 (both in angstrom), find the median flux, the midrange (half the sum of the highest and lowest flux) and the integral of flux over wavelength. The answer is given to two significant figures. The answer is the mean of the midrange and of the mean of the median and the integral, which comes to 80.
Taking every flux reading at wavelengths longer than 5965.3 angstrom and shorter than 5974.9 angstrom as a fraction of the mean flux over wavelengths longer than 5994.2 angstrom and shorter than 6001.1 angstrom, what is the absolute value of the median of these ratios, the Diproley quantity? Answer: 0.98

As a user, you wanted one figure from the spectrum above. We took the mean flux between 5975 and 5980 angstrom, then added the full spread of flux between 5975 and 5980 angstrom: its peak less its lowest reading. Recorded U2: 22.6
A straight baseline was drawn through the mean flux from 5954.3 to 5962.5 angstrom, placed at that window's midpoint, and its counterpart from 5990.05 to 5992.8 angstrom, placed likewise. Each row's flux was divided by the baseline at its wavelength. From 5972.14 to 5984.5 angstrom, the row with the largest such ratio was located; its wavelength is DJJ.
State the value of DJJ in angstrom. 5972.83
